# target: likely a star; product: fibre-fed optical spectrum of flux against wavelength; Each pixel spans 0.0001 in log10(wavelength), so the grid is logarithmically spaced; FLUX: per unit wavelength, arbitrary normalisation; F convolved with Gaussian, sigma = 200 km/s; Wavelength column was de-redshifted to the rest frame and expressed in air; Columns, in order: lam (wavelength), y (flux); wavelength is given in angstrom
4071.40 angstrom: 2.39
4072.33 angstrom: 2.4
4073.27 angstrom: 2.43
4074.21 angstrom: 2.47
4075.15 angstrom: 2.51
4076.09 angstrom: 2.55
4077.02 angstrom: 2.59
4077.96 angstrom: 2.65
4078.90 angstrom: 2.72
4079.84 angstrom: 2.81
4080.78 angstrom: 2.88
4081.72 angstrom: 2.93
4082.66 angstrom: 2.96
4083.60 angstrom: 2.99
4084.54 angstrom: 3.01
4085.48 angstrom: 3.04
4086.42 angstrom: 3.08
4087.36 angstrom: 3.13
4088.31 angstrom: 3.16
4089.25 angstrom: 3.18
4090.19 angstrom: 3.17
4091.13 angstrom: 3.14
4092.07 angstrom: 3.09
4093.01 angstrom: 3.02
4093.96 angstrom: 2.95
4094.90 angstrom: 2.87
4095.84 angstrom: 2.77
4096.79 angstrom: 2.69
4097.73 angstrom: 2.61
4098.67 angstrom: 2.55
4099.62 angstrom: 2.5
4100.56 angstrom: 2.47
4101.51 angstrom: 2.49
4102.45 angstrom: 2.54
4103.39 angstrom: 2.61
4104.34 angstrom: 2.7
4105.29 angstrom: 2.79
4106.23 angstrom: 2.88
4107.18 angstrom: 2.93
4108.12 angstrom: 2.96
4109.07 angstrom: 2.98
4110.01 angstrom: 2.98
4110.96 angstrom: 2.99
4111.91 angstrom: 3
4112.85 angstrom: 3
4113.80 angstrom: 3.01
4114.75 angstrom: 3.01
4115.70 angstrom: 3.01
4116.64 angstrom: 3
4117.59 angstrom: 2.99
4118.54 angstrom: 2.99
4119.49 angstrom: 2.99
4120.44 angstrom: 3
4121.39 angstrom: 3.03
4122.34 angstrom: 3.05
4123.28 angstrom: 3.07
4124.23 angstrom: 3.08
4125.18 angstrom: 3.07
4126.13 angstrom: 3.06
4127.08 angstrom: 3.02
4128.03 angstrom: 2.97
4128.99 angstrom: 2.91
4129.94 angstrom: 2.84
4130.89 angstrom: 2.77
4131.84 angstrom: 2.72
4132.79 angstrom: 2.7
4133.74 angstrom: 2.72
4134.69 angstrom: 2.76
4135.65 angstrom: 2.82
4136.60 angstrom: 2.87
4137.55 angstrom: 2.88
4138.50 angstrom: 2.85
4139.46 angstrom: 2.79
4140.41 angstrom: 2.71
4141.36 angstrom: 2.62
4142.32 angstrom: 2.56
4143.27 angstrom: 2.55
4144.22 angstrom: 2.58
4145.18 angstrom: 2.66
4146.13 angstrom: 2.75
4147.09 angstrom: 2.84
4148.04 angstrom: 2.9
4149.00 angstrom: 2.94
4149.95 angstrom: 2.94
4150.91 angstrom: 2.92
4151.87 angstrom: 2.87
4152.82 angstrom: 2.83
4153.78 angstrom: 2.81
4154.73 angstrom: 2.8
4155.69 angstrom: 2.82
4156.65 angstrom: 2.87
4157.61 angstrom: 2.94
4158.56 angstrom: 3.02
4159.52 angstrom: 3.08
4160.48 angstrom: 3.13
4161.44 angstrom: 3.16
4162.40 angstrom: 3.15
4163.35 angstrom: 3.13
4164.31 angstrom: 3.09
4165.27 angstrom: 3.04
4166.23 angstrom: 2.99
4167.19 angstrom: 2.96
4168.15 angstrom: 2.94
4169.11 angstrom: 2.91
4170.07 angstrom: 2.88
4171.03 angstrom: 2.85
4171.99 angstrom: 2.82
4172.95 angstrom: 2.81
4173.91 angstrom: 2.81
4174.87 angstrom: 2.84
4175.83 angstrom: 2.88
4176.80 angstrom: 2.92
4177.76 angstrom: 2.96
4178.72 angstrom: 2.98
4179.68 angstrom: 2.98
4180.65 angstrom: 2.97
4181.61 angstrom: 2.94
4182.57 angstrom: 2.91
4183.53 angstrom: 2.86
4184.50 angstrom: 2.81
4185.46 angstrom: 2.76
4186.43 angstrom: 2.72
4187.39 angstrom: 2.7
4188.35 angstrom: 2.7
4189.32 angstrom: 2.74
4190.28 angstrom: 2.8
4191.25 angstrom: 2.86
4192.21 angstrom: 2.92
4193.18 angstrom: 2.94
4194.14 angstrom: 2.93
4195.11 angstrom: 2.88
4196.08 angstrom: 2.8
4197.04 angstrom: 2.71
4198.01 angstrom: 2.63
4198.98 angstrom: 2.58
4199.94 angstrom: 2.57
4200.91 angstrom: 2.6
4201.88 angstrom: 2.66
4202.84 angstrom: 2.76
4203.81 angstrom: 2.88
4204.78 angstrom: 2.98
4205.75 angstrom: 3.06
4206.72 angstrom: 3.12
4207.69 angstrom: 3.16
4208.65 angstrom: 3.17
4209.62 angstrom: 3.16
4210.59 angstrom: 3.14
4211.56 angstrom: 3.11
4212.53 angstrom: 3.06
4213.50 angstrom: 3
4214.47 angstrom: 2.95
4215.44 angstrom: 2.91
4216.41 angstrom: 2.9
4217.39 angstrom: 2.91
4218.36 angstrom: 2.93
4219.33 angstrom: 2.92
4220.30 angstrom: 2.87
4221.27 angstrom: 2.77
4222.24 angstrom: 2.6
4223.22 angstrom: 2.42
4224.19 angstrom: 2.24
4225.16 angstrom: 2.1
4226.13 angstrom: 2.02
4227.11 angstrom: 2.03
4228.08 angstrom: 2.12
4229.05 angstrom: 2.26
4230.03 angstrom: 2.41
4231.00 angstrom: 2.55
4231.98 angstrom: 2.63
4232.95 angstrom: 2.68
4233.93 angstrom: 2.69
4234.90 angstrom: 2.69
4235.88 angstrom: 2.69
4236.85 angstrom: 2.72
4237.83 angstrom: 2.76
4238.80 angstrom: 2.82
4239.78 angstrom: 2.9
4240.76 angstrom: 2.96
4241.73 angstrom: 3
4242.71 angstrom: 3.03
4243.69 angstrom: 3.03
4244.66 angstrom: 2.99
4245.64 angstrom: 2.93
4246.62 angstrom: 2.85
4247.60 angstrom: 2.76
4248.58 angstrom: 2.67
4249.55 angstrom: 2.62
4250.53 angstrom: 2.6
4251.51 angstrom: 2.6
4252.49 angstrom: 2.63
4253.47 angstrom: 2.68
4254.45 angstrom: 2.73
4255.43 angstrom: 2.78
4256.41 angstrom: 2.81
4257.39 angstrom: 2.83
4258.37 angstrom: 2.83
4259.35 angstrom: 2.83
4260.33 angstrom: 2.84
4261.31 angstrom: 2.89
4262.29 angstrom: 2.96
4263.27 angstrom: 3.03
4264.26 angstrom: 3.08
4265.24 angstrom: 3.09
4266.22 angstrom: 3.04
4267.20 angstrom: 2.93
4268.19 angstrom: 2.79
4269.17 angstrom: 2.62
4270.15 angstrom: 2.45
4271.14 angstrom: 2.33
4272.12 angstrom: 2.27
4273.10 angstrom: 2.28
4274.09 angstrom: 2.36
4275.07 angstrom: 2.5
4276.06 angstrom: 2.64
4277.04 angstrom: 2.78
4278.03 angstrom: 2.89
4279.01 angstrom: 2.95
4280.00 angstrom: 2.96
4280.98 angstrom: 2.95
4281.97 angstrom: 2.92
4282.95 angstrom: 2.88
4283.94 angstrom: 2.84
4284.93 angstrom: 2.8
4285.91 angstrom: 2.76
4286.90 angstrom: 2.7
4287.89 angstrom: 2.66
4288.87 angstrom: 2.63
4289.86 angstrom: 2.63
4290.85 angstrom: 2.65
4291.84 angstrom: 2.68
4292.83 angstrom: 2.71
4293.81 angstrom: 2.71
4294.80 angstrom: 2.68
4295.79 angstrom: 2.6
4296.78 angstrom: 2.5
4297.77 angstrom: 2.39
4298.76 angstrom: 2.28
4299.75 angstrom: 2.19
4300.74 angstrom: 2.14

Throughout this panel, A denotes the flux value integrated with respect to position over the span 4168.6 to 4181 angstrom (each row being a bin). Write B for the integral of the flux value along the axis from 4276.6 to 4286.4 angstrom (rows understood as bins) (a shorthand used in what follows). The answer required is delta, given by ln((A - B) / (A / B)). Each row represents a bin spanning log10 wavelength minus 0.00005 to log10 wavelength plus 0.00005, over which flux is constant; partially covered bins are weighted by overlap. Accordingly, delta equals 1.8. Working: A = 36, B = 28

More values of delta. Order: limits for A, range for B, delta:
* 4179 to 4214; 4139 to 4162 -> 3.1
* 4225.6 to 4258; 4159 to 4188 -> 0.6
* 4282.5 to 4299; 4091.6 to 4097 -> 2.3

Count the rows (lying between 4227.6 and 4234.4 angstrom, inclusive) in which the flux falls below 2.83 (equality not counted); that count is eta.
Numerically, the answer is 7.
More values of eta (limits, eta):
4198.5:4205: 5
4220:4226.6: 6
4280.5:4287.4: 3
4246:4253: 6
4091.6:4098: 3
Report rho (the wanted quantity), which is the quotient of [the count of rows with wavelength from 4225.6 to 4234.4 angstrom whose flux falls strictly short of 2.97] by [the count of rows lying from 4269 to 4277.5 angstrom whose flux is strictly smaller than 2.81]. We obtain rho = 1.00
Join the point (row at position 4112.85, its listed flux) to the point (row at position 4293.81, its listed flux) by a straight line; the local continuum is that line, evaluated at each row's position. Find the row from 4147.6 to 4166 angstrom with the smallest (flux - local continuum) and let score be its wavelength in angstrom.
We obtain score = 4154.73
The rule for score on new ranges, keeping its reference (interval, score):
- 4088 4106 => 4100.56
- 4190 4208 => 4199.94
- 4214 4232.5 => 4226.13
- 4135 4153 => 4143.27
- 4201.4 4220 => 4201.88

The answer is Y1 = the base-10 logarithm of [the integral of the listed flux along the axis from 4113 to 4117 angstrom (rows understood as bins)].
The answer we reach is 1.08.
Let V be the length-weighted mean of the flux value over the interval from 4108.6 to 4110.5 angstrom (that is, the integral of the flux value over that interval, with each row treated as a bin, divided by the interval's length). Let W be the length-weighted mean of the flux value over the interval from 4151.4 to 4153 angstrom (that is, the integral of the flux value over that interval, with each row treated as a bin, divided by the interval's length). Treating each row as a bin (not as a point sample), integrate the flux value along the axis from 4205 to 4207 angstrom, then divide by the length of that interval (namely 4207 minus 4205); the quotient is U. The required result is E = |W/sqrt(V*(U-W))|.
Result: 3.7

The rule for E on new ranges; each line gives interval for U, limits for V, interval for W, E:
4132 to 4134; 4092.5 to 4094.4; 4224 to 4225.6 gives 1.7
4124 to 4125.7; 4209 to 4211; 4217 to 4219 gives 4.3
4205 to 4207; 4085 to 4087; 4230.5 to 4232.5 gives 2.2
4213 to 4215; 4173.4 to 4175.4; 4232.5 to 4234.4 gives 2.9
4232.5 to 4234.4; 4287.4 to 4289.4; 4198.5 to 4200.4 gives 5.2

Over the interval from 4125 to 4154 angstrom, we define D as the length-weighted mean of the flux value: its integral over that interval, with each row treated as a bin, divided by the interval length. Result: 2.81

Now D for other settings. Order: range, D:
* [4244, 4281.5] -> 2.76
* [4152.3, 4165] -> 2.99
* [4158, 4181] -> 2.97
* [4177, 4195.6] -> 2.86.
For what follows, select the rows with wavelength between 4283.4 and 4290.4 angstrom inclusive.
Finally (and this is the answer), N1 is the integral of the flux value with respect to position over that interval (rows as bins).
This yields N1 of 19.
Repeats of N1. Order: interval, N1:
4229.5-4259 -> 81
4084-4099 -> 45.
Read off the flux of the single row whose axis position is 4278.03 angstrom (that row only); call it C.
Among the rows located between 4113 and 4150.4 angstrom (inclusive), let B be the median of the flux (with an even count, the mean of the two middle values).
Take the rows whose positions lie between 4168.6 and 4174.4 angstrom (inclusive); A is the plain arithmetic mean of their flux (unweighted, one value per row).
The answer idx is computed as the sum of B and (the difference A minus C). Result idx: 2.86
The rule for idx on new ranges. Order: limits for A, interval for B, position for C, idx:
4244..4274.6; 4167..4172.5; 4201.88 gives 2.98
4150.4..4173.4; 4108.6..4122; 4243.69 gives 2.92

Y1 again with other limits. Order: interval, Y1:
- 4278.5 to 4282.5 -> 1.07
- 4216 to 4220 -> 1.07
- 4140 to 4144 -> 1.02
